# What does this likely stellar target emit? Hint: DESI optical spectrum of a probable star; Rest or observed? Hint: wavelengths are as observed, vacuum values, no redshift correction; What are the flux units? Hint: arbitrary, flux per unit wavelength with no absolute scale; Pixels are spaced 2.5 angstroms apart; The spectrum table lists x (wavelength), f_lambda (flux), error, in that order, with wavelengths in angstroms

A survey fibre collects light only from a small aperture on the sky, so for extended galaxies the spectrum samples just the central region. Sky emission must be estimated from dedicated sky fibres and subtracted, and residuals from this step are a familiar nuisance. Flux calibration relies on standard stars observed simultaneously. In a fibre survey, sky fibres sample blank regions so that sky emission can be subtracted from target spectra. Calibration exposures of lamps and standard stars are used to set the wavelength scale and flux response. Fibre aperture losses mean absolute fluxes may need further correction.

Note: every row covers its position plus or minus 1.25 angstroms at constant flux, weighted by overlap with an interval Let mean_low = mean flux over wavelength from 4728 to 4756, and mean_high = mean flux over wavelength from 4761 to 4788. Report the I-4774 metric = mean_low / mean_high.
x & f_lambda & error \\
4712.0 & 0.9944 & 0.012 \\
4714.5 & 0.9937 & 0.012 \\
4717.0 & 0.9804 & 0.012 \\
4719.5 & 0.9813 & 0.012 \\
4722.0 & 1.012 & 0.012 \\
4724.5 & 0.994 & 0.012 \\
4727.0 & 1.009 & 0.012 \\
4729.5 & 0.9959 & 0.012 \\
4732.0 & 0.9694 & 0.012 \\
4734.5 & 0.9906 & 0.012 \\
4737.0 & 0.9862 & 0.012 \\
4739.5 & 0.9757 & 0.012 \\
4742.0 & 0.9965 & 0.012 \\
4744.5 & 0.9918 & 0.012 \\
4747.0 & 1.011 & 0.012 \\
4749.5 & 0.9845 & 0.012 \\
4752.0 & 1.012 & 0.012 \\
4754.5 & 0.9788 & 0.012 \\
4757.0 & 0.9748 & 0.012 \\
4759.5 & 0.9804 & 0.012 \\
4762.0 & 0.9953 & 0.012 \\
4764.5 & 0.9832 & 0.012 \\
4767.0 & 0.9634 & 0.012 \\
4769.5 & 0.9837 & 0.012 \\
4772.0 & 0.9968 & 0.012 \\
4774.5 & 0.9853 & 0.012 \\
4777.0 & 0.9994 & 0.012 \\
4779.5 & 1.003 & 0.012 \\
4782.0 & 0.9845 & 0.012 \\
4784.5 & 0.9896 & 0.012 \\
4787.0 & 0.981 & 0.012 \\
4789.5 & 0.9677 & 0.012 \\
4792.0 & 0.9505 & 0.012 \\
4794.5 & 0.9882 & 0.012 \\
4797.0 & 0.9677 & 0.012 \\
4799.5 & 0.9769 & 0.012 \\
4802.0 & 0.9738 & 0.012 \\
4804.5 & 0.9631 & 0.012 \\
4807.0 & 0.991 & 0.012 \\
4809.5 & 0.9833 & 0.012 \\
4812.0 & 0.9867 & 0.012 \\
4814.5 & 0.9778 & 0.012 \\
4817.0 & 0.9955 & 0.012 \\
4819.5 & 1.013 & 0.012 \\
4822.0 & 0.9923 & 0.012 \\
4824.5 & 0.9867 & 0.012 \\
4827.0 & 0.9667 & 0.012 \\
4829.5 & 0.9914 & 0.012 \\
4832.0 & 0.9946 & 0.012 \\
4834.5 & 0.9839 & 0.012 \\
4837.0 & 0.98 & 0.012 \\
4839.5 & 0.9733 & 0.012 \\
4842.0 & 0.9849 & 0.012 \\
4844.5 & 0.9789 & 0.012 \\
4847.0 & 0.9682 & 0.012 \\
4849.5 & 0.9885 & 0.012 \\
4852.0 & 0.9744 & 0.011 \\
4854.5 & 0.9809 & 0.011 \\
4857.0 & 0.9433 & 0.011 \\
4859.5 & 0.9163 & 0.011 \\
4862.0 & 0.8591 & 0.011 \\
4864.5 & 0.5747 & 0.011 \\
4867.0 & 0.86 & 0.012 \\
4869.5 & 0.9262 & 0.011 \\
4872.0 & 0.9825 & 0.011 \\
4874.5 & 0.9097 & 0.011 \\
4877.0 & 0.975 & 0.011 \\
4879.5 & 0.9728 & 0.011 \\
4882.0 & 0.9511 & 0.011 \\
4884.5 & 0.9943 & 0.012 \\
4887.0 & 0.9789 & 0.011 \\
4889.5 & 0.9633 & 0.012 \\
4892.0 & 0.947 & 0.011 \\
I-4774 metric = 1.00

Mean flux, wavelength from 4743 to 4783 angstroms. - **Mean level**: 0.989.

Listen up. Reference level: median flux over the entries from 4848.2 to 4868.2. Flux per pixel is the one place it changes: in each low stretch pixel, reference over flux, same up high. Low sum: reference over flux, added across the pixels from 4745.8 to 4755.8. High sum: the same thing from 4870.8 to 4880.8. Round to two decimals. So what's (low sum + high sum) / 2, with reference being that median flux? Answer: 3.81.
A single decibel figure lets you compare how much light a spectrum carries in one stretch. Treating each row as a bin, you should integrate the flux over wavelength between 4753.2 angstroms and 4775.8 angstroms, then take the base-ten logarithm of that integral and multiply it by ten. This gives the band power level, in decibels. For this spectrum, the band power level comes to 13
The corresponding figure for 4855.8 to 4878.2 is 13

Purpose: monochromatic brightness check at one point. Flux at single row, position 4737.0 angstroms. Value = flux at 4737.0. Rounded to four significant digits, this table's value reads 0.9862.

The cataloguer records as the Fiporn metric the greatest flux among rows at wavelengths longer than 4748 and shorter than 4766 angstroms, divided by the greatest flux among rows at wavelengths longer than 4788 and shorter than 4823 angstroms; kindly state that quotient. 1.00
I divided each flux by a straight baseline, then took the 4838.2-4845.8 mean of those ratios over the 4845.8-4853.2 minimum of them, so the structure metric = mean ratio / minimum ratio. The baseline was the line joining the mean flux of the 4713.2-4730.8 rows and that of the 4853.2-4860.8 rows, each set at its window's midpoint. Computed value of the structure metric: 1.01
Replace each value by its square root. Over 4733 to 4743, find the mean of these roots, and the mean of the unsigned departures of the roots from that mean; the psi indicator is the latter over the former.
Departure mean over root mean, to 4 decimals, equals 0.0032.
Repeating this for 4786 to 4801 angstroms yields 0.0052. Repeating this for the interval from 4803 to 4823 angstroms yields 0.0051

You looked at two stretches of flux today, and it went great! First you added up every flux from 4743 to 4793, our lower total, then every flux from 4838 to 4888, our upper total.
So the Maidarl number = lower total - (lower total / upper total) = 19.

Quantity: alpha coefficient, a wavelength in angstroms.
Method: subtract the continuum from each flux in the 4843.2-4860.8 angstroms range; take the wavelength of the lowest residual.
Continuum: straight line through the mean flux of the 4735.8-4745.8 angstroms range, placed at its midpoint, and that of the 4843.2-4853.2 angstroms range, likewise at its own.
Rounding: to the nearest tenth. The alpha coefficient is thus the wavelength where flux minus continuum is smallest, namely 4859.5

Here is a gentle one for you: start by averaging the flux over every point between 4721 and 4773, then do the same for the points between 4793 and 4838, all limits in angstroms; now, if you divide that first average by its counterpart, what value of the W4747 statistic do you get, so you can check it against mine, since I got 1.01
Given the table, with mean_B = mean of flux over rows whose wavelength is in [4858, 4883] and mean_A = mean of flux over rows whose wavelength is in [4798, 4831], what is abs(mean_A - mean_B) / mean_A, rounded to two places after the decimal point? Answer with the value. 0.09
